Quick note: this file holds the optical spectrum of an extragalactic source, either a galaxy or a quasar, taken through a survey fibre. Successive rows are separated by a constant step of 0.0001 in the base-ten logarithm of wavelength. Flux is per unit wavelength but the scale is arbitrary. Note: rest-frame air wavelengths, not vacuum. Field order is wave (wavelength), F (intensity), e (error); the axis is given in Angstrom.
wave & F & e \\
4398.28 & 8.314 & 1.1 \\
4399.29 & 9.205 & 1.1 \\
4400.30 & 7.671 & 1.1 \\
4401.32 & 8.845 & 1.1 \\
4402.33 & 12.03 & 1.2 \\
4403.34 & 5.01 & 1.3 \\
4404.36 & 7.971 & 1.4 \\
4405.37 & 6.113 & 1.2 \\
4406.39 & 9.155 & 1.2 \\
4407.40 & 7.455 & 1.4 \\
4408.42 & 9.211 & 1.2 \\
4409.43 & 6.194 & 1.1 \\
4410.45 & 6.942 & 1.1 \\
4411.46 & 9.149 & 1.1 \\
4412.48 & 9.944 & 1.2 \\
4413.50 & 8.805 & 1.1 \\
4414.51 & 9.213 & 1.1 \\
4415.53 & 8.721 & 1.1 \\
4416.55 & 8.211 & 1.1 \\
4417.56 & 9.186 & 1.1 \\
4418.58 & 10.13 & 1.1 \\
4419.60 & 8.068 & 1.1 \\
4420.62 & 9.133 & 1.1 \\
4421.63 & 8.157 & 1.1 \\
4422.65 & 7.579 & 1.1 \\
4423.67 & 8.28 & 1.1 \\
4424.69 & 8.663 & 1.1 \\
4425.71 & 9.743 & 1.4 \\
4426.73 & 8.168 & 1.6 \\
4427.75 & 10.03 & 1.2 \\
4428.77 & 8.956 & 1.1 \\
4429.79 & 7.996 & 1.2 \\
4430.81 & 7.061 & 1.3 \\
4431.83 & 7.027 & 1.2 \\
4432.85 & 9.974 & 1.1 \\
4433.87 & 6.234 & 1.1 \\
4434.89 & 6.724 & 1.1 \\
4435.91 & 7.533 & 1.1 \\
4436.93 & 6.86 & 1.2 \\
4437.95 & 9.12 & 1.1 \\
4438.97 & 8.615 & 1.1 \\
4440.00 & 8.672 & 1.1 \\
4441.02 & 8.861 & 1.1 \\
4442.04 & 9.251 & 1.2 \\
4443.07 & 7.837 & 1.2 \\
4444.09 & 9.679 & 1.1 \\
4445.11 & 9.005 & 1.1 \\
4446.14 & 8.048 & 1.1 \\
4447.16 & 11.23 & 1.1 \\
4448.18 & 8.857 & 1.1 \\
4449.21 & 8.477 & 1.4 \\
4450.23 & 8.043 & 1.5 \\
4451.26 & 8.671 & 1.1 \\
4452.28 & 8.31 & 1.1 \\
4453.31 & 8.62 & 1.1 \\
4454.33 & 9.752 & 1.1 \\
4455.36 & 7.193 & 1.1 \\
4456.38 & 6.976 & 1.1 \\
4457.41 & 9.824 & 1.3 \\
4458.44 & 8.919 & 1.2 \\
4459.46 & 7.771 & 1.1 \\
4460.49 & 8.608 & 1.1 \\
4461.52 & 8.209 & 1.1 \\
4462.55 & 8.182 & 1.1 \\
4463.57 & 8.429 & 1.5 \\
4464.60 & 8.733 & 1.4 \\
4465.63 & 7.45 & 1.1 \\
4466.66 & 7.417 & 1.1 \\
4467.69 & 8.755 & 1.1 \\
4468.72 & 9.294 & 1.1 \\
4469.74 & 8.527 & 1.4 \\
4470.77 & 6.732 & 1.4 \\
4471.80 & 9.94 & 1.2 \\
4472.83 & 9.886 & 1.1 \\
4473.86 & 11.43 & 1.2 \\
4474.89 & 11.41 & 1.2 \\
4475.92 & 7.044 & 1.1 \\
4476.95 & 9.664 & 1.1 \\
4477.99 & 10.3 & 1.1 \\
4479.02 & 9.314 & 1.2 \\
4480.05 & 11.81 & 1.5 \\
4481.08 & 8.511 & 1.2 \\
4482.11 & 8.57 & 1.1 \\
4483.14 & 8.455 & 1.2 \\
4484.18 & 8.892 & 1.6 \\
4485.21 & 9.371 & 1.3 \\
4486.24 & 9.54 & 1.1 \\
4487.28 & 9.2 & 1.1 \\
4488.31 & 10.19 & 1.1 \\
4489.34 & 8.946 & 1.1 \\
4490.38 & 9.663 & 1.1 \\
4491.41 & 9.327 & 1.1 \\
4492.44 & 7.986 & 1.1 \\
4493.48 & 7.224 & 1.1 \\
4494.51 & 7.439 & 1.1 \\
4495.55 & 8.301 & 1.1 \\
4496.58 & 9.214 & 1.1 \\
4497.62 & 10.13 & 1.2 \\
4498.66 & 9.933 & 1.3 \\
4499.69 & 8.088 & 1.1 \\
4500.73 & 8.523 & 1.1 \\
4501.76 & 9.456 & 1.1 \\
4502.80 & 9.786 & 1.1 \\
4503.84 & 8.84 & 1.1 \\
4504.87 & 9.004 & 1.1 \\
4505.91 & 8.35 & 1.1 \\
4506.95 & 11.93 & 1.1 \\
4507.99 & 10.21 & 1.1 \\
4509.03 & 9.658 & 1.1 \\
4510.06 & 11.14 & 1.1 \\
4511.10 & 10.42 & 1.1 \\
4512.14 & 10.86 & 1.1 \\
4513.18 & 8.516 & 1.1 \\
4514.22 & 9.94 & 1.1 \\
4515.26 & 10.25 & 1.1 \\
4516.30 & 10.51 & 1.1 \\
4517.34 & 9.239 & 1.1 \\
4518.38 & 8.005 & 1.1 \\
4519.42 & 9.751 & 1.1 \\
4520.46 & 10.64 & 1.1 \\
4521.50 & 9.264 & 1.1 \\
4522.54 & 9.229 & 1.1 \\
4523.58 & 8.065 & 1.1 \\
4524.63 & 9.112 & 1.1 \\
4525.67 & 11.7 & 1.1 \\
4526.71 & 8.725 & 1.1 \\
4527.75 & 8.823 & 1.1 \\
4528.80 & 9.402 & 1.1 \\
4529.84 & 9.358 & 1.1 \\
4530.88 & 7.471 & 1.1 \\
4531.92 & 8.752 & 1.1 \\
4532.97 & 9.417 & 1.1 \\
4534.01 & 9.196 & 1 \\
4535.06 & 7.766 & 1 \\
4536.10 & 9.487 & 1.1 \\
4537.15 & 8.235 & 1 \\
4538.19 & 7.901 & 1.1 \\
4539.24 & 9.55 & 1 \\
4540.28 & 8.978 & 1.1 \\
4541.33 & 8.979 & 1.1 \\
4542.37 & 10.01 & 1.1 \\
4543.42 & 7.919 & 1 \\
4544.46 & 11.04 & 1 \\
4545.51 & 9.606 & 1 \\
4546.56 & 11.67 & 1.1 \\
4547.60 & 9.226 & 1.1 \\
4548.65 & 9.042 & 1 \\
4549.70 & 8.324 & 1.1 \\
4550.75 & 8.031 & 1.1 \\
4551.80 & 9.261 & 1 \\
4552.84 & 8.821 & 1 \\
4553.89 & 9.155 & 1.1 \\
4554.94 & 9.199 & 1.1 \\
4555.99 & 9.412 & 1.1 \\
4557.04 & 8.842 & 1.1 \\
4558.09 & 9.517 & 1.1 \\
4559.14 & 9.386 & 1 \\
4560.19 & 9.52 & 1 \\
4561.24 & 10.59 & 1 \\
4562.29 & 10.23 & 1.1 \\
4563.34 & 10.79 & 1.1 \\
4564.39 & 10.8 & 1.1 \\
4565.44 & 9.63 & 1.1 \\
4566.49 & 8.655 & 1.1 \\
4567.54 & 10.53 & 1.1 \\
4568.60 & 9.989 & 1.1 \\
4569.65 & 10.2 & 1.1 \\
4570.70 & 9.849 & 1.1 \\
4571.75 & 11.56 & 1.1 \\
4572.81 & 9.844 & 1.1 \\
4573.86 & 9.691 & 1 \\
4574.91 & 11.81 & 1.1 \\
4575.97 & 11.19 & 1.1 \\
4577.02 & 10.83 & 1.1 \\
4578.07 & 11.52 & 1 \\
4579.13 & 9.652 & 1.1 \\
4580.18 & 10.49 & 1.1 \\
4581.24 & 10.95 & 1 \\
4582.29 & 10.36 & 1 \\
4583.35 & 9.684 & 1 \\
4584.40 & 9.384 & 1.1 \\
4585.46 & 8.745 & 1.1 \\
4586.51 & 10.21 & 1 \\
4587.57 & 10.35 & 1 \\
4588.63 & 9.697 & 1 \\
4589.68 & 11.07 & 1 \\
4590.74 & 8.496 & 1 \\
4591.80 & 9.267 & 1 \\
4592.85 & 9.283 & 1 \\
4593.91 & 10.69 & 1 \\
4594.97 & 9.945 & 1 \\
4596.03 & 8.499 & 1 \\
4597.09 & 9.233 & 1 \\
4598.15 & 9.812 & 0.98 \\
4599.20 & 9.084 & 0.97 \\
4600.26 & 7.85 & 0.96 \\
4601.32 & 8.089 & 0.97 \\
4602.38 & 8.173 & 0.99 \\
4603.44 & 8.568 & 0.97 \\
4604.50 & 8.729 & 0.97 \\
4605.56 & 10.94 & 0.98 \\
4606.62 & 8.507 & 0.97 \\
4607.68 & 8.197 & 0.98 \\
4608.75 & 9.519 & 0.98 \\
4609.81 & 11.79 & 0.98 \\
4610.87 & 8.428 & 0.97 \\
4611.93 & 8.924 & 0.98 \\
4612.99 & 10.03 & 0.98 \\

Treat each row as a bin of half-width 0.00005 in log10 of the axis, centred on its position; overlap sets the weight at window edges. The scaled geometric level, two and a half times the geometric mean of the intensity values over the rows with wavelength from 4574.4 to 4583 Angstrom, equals 27.1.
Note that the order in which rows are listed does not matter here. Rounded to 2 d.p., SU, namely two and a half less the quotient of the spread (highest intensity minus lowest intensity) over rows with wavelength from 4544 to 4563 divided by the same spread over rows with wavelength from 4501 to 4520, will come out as 1.57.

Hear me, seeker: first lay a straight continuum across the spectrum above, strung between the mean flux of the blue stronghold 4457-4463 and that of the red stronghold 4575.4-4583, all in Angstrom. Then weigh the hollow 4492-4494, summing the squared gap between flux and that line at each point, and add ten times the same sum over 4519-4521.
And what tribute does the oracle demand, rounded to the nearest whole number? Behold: 15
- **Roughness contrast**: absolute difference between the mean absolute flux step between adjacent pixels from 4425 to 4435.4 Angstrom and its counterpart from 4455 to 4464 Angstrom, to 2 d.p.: 0.68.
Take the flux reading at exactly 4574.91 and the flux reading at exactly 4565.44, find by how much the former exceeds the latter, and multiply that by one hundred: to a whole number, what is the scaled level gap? 218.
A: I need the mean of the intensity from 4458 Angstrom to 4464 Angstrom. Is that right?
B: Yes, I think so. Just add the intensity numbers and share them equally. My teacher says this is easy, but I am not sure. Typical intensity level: 8.4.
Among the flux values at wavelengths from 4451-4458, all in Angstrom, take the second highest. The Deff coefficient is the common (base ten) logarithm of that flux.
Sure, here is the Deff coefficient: 0.99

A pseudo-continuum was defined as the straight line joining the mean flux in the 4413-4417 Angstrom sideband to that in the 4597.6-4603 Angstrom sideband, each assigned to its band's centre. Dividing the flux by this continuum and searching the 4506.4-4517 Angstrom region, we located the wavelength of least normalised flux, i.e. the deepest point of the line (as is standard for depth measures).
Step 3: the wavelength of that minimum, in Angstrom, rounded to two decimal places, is 4513.18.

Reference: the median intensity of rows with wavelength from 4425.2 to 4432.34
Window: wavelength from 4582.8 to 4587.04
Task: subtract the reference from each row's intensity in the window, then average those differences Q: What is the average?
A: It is 1.3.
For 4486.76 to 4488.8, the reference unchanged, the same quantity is 1.5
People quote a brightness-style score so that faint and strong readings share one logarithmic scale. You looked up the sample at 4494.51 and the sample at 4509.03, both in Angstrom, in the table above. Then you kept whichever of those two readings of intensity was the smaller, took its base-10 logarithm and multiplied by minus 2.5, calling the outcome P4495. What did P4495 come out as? -2.18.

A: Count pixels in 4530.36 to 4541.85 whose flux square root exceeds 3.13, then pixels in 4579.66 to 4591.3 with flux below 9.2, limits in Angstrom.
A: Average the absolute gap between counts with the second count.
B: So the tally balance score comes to 2.0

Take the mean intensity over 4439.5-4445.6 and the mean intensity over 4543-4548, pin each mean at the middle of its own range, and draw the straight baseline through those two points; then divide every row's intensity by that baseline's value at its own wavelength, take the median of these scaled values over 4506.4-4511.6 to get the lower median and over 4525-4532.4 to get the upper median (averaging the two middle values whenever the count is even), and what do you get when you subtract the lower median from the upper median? -0.18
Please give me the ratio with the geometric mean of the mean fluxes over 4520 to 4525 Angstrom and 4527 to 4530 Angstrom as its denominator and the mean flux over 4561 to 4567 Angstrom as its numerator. 1.10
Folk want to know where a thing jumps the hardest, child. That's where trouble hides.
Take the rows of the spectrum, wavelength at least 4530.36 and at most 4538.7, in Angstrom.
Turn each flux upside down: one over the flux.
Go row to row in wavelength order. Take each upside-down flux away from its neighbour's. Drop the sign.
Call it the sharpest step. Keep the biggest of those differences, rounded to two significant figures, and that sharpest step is 0.023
